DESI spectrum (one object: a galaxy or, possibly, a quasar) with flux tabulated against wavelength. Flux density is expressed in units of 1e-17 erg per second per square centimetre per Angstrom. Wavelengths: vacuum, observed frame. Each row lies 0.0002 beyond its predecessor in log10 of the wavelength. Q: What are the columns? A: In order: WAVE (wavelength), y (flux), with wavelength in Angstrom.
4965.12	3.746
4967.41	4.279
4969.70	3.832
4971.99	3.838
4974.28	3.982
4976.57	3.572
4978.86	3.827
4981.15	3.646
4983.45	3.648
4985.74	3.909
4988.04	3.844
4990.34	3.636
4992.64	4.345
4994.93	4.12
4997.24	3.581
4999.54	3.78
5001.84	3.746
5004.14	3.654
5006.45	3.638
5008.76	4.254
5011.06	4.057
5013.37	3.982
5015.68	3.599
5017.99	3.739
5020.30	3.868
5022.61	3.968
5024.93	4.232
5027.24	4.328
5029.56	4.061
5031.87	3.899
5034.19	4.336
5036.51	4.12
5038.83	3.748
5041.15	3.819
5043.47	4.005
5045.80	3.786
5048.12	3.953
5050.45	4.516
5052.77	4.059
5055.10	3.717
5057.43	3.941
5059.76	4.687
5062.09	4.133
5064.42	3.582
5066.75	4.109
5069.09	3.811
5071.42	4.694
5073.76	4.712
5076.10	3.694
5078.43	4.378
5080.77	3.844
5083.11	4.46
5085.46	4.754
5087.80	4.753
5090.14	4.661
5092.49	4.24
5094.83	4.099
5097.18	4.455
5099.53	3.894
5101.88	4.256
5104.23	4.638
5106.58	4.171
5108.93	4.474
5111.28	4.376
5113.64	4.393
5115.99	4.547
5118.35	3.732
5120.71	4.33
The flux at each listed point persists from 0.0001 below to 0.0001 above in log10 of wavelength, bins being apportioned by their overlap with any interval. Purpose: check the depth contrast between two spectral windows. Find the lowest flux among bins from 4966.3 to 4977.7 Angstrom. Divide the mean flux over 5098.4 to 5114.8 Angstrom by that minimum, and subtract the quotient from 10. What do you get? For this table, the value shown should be 8.79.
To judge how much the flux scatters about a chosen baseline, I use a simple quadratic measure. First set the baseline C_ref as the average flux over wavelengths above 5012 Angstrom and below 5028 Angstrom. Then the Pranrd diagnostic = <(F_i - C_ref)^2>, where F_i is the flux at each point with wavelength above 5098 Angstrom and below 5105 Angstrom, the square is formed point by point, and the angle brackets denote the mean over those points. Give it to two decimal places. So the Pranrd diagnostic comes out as 0.18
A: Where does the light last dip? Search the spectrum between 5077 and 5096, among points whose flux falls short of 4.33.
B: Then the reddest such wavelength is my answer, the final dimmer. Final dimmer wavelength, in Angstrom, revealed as 5094.83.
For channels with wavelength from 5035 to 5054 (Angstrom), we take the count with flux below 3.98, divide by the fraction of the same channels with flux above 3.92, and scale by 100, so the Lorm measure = 640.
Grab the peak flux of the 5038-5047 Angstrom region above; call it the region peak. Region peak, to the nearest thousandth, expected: 4.005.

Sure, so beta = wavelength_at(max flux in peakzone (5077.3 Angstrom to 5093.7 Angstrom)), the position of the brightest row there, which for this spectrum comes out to 5085.46 Angstrom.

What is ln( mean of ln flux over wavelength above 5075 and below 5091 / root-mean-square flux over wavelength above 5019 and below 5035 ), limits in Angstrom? -1.03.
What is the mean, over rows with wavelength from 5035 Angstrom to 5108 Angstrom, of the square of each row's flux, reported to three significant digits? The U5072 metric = 17.6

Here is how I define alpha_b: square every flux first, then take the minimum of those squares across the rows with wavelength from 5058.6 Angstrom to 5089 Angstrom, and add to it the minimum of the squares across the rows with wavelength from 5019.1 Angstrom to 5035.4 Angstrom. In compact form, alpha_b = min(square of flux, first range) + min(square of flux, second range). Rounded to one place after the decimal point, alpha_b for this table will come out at 27.8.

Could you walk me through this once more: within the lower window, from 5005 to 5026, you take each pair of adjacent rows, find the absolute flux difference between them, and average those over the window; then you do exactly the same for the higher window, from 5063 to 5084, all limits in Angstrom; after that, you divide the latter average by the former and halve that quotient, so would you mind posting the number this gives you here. 1.2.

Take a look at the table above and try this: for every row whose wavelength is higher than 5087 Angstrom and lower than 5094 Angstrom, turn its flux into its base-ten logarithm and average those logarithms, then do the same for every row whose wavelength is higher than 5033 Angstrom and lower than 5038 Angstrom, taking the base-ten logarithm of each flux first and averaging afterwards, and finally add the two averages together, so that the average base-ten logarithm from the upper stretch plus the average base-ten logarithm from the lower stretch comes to 1.28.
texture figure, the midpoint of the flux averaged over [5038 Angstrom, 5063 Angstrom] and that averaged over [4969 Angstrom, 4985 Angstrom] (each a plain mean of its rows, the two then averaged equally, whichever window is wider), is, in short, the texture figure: 3.90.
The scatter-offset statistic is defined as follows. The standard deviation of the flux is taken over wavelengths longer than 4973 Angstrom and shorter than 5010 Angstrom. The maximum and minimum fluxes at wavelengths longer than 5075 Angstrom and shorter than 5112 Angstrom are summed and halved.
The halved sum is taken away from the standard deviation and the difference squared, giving 15.9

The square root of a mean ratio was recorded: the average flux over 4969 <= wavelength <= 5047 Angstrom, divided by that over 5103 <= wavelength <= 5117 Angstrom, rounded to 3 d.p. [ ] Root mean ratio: 0.937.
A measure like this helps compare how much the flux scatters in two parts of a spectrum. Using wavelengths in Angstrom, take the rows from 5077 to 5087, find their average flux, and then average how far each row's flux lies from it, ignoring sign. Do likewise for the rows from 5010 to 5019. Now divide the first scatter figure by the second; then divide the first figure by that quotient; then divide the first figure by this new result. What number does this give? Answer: 1.5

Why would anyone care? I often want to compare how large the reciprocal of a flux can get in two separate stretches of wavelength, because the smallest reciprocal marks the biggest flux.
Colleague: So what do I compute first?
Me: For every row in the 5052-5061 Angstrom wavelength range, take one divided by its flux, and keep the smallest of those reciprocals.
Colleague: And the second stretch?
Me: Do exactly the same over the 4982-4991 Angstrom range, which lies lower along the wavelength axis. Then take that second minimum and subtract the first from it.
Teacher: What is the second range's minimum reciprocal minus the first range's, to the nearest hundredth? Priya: 0.04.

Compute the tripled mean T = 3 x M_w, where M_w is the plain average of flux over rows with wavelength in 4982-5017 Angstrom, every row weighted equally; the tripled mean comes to 11.6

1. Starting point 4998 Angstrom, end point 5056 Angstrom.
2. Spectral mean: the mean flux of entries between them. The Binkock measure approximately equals 3.95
